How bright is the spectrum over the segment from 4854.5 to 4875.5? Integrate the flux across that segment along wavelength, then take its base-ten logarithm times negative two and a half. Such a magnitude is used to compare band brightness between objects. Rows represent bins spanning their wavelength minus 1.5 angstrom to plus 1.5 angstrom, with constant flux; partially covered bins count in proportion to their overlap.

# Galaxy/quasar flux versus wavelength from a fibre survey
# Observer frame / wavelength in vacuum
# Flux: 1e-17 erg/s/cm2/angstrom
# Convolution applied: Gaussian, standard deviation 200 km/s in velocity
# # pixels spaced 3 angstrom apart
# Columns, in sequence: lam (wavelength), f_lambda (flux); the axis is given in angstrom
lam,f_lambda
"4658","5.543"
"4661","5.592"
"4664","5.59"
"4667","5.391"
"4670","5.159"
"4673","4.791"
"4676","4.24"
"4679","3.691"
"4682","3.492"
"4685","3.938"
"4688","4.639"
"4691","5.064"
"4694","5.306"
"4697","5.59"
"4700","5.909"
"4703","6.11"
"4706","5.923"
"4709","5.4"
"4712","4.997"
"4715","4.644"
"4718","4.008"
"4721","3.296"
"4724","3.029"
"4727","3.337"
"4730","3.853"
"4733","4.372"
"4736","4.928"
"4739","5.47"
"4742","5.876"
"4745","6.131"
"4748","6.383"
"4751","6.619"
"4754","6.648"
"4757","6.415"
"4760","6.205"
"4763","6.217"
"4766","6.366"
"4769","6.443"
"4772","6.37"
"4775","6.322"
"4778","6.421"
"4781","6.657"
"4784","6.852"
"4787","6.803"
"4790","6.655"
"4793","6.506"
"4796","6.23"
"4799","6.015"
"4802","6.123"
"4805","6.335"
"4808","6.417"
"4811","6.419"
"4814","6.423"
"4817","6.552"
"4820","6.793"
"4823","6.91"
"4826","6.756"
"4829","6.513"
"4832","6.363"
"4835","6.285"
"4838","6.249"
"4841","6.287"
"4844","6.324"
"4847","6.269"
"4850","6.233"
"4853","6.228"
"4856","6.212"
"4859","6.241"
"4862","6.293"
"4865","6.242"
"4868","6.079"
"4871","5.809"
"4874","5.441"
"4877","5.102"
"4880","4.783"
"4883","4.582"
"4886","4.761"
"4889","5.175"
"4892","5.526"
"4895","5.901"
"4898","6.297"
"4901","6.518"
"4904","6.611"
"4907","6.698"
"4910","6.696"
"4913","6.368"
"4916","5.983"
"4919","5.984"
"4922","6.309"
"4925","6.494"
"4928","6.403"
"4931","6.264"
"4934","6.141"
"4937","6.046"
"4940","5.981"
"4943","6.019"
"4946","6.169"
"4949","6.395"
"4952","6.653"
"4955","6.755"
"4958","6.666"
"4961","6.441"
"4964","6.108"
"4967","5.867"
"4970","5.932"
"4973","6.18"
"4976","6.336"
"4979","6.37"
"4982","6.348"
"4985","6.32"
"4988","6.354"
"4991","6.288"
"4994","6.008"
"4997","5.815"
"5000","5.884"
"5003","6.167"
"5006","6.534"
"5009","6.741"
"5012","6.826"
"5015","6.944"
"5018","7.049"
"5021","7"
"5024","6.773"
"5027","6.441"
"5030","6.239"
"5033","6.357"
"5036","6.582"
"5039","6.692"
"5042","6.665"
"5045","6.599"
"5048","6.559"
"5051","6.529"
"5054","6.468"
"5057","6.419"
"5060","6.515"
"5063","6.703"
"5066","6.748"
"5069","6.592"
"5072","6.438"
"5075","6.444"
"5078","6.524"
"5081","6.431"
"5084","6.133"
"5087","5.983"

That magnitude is -5.26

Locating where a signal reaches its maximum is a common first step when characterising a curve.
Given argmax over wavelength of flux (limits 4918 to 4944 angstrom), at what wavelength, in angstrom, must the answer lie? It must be 4925 angstrom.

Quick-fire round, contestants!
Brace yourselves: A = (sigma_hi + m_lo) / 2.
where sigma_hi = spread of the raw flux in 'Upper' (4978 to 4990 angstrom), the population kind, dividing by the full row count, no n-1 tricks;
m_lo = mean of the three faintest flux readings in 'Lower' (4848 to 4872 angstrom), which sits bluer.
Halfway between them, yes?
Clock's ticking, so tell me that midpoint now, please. 3.03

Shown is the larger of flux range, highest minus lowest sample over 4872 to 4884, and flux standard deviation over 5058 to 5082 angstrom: 0.86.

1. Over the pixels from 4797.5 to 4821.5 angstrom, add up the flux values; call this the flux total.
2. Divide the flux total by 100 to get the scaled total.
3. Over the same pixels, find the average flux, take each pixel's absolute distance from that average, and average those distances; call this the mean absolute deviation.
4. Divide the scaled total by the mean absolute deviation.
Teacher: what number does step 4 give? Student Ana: 3.0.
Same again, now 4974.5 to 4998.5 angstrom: 3.1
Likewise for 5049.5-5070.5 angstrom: 4.7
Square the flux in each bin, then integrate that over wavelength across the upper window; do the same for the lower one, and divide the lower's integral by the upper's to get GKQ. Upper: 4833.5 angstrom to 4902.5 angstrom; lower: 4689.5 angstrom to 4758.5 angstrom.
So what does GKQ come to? 0.81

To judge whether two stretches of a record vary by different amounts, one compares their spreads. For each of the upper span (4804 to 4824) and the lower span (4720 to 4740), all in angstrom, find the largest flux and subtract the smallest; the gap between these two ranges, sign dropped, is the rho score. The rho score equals 1.9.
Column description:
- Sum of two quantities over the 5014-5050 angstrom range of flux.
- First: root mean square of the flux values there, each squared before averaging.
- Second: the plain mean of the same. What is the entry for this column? 13.3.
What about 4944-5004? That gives 12.5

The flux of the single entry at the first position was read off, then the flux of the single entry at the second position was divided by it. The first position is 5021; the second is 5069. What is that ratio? 0.94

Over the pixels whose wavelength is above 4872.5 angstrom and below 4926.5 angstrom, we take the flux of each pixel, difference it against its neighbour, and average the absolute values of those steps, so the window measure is 0.25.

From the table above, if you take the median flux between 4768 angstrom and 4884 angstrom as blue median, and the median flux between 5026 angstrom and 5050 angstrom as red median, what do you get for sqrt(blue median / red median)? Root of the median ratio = 0.98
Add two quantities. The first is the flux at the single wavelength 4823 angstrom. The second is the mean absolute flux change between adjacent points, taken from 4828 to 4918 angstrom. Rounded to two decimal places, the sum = 7.08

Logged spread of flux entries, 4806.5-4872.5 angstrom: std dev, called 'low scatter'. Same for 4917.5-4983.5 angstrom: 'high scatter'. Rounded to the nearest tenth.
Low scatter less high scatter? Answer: 0.0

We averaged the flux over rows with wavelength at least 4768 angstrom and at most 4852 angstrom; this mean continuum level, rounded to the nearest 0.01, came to 6.45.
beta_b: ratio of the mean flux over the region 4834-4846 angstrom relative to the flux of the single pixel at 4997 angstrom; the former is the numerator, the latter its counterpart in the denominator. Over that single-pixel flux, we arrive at 1.08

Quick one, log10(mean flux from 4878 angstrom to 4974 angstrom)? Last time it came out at 0.784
